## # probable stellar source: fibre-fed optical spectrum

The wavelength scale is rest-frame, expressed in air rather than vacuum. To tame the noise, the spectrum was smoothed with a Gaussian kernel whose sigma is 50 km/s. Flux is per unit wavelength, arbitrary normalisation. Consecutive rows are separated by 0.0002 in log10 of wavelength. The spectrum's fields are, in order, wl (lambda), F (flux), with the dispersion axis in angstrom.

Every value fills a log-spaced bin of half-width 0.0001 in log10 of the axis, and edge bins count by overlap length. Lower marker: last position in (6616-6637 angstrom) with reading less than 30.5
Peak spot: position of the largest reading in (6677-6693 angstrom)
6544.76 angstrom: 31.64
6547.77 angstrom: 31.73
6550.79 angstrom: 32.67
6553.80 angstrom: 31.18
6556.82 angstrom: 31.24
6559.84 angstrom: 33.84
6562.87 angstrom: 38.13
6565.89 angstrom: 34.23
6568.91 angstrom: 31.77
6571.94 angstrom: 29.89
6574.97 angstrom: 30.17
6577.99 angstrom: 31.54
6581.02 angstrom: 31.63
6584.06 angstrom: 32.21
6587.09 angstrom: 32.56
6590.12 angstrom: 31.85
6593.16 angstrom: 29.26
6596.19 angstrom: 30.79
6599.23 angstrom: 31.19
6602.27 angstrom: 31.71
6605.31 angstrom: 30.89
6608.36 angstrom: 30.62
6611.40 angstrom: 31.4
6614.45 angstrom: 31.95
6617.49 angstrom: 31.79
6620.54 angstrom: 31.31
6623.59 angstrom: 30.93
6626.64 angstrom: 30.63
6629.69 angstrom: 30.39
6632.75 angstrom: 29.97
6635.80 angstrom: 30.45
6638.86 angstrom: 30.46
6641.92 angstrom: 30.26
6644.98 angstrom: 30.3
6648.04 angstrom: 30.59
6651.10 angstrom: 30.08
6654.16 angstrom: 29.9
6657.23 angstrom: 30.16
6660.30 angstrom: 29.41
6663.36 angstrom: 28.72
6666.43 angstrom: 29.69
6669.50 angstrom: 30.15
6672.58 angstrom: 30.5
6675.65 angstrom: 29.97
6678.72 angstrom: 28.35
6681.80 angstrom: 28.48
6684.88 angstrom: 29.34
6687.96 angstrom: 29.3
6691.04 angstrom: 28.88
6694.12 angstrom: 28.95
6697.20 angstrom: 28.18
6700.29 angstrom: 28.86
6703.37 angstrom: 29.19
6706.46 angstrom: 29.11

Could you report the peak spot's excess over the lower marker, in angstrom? 49.1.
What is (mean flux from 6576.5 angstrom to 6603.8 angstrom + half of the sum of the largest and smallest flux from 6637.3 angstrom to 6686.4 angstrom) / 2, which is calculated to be 30.4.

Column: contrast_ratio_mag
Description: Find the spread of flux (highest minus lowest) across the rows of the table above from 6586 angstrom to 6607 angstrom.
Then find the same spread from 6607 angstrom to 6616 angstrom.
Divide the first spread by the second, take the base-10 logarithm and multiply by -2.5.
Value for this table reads -1.0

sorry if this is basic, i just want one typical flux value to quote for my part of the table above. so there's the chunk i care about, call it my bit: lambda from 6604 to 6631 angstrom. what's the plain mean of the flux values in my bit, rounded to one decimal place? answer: 31.1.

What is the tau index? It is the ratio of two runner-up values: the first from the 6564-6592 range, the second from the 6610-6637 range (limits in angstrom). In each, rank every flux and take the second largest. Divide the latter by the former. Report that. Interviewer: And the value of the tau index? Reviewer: 0.98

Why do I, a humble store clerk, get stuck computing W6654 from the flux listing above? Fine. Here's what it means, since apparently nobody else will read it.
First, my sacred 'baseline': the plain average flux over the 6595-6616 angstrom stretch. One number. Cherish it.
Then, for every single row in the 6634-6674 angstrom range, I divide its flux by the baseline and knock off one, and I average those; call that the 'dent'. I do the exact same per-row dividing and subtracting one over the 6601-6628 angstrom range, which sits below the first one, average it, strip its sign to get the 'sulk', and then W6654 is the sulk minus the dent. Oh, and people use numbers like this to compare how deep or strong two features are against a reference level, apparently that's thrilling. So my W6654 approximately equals 0.038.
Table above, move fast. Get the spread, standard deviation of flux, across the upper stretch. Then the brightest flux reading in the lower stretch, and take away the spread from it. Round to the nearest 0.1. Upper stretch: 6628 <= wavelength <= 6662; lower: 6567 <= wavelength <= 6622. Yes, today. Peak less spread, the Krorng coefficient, 32.2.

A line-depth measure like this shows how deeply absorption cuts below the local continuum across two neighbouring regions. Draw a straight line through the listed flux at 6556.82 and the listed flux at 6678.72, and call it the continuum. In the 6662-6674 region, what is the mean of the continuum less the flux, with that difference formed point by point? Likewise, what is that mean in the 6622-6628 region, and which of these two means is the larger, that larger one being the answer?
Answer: -1.2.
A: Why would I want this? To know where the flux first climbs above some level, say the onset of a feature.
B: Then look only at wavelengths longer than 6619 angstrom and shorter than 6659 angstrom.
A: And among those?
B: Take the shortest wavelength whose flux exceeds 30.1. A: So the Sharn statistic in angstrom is 6620.54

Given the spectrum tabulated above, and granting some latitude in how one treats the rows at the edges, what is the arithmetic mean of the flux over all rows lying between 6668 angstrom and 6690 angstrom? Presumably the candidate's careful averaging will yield 29.4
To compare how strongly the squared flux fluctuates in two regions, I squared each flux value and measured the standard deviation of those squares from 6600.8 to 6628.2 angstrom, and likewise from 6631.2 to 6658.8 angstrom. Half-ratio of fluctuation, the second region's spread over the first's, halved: 0.22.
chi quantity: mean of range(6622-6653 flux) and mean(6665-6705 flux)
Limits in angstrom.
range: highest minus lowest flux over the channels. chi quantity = 15.1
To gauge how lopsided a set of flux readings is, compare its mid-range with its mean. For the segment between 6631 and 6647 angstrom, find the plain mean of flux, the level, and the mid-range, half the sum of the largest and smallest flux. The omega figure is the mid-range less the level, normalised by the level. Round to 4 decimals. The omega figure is -0.0024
